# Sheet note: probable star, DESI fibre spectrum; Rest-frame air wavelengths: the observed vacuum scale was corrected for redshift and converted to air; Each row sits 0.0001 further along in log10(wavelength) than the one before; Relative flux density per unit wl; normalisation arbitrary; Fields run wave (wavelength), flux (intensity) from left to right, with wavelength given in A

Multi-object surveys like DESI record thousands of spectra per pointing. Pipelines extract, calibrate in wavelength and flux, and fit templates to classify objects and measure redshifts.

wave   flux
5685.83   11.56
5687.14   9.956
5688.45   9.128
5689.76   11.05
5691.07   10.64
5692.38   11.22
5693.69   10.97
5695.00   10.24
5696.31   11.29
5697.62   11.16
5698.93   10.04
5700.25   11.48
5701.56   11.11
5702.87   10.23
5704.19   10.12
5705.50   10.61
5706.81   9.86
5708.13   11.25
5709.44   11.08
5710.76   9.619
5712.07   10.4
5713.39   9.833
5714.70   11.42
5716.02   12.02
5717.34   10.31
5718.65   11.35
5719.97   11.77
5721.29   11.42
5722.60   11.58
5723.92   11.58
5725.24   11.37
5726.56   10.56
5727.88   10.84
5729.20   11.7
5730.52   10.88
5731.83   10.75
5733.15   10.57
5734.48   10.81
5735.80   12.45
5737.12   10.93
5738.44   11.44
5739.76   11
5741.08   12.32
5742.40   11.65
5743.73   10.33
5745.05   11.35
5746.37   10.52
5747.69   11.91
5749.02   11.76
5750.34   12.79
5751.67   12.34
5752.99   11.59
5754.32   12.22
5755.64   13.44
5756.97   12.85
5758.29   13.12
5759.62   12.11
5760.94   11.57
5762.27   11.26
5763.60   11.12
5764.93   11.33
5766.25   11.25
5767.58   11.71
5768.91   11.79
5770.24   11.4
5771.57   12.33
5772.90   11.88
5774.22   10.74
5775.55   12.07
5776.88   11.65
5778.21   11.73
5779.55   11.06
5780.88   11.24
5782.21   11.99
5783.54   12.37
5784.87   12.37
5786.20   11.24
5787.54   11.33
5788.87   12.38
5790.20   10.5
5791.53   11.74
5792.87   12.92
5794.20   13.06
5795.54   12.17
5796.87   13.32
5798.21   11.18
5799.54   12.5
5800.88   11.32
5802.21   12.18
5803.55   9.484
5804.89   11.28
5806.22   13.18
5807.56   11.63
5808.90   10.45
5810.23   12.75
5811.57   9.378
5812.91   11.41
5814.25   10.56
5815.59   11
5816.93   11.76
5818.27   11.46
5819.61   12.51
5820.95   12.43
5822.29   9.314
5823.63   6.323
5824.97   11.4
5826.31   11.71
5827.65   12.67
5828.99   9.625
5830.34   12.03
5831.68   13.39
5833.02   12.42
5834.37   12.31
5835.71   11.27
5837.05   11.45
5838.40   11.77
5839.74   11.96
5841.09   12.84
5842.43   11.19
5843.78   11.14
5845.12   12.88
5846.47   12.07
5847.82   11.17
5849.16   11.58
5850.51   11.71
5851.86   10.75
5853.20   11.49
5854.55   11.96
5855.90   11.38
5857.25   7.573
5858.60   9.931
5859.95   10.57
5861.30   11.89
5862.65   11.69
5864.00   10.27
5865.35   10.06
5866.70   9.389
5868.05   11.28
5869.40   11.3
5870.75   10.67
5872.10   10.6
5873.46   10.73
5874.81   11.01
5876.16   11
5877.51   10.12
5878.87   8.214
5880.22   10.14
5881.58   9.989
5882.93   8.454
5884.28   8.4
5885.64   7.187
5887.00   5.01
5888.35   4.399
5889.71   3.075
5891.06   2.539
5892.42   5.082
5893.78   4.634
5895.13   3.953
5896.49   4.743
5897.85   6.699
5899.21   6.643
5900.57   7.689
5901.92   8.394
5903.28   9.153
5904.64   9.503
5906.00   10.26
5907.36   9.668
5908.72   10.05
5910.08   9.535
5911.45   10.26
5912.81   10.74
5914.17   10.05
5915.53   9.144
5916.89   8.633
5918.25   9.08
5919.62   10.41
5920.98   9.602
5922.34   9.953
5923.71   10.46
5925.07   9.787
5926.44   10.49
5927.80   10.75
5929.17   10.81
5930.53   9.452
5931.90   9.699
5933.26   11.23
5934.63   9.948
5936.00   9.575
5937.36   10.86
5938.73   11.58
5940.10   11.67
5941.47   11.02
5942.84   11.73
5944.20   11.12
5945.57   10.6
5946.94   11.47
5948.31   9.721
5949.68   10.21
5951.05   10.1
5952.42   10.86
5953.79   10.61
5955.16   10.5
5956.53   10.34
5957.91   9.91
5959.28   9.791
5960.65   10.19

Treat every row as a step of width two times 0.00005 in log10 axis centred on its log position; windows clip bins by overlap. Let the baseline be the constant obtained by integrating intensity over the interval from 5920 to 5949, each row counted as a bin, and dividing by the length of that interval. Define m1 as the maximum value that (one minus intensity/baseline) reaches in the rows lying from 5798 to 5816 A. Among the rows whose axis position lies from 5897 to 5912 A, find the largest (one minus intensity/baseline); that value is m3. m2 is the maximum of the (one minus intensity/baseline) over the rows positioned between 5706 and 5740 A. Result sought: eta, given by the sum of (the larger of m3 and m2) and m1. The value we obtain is 0.5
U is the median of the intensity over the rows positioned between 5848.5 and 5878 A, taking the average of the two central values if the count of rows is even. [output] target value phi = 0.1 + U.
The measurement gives 11.0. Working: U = 10.9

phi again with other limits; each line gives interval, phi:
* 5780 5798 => 12.3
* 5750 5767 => 12.2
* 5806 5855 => 11.7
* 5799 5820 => 11.5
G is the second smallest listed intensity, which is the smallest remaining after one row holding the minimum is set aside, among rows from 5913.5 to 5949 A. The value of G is 9.08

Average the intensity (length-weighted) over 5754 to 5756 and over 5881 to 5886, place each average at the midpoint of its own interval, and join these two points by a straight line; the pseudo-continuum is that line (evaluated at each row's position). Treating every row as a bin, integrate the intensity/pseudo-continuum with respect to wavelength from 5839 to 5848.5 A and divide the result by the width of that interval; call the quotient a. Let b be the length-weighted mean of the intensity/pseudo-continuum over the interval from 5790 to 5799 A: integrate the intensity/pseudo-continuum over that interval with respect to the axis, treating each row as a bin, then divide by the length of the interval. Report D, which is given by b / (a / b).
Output 0.9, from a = 1.20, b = 1.06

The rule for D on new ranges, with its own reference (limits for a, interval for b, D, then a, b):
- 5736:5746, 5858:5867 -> 1.5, 0.85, 1.14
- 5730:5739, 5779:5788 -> 1.2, 0.82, 0.98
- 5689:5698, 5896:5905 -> 1.2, 0.73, 0.94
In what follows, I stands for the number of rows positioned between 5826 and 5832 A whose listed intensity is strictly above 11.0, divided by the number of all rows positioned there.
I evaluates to 0.8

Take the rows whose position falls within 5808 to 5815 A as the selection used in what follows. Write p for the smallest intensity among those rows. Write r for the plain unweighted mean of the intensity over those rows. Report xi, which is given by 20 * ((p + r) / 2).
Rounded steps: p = 9.378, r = 10.9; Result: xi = 203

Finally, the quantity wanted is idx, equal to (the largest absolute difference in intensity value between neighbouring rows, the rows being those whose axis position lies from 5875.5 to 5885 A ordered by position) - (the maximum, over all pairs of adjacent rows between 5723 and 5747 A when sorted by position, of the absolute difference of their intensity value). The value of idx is 0.3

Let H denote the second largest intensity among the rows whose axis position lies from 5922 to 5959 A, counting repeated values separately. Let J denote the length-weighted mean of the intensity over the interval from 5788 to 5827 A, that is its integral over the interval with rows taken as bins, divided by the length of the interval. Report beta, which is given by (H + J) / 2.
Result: 11.5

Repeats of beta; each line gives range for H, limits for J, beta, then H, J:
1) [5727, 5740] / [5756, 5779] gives 11.7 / 11.7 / 11.8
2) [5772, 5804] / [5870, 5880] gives 11.7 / 13.06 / 10.3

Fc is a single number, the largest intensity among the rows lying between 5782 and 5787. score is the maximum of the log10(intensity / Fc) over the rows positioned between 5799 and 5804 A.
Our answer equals 0.00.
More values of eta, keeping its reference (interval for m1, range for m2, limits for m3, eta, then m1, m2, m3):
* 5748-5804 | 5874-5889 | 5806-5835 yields 0.7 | 0.101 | 0.58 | 0.4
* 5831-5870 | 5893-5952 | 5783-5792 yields 0.9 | 0.282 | 0.63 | 0.0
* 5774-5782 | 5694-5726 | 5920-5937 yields 0.1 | -0.018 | 0.09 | 0.1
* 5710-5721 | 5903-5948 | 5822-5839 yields 0.5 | 0.088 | 0.18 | 0.4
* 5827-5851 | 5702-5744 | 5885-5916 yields 0.8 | 0.088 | 0.09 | 0.8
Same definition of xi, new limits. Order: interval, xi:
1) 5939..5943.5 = 225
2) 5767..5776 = 224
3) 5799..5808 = 211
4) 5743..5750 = 215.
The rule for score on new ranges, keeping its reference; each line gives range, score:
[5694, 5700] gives -0.04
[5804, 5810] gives 0.03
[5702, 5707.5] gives -0.07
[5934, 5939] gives -0.03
